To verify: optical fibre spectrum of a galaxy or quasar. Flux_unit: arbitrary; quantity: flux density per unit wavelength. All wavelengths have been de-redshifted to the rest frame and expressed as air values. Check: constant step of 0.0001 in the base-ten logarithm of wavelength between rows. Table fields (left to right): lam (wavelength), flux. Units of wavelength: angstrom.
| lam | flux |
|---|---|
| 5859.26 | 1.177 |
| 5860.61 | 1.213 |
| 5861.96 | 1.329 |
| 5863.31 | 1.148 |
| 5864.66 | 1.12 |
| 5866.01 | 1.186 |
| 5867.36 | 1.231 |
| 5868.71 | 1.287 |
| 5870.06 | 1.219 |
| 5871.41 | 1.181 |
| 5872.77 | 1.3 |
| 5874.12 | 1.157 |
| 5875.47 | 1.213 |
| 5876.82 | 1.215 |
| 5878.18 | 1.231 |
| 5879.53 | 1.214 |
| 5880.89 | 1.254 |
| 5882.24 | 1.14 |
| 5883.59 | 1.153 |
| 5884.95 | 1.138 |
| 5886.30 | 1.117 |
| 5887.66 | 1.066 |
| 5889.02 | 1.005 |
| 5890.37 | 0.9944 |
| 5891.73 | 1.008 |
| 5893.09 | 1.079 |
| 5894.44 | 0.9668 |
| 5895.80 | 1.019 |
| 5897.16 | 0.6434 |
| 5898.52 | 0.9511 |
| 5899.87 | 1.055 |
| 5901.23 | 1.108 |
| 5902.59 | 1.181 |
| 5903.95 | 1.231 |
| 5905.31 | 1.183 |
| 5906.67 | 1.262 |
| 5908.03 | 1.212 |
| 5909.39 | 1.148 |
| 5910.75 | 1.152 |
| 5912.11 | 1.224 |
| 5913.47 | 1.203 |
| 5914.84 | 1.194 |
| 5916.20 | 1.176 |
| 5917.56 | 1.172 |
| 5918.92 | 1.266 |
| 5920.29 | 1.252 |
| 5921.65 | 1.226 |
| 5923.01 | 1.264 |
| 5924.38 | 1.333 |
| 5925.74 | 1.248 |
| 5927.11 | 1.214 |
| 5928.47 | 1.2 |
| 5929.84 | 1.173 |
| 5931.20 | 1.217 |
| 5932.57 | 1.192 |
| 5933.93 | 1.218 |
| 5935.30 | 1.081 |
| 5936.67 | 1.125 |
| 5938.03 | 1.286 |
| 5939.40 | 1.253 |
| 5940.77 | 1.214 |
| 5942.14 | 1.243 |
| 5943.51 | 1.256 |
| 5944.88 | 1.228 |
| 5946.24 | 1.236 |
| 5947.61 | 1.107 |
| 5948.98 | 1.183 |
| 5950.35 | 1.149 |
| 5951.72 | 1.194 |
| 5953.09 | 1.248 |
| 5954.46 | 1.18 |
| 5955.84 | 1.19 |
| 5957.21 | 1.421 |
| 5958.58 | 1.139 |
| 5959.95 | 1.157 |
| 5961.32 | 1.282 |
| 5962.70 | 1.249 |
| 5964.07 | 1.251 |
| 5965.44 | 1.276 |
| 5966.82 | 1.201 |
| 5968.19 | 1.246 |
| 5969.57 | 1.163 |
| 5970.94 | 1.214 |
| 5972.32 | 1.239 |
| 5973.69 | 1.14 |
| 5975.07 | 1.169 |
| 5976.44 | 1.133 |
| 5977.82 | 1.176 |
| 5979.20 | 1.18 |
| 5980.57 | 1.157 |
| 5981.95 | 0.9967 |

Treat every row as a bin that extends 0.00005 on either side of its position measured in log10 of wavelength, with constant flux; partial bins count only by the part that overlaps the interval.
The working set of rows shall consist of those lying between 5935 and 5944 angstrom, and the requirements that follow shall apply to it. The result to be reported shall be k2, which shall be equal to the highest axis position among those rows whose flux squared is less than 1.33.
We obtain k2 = 5936.67 angstrom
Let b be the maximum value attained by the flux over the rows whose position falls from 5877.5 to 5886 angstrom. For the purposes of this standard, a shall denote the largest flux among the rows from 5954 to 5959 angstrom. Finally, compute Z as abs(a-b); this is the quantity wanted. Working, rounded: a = 1.421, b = 1.254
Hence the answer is 0.167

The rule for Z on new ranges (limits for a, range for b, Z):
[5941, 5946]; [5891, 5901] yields 0.177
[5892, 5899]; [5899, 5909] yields 0.183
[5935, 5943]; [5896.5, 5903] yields 0.105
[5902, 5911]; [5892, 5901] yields 0.183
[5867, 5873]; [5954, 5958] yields 0.121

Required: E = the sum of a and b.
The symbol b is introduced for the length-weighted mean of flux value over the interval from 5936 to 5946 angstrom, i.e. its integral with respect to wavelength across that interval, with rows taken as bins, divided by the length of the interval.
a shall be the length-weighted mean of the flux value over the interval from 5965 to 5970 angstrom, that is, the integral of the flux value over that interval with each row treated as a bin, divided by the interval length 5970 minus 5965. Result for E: 2.45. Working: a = 1.22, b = 1.23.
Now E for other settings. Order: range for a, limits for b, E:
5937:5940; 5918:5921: 2.51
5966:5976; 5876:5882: 2.42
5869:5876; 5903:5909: 2.43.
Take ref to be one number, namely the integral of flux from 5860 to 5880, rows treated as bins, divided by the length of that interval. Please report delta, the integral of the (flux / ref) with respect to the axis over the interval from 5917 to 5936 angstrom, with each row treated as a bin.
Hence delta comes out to 19.0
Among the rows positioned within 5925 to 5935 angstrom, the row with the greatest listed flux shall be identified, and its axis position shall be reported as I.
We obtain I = 5925.74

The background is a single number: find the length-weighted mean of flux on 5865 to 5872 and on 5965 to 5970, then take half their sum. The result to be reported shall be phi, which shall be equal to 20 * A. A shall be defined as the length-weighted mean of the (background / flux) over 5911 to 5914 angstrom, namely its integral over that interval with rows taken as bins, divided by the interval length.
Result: 20.2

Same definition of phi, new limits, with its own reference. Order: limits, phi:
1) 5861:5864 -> 19.8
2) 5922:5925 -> 18.9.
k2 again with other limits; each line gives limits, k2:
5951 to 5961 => 5958.58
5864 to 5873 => 5864.66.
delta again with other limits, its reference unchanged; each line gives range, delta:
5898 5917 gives 18.2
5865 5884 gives 18.9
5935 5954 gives 18.8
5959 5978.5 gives 19.3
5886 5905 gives 16.1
